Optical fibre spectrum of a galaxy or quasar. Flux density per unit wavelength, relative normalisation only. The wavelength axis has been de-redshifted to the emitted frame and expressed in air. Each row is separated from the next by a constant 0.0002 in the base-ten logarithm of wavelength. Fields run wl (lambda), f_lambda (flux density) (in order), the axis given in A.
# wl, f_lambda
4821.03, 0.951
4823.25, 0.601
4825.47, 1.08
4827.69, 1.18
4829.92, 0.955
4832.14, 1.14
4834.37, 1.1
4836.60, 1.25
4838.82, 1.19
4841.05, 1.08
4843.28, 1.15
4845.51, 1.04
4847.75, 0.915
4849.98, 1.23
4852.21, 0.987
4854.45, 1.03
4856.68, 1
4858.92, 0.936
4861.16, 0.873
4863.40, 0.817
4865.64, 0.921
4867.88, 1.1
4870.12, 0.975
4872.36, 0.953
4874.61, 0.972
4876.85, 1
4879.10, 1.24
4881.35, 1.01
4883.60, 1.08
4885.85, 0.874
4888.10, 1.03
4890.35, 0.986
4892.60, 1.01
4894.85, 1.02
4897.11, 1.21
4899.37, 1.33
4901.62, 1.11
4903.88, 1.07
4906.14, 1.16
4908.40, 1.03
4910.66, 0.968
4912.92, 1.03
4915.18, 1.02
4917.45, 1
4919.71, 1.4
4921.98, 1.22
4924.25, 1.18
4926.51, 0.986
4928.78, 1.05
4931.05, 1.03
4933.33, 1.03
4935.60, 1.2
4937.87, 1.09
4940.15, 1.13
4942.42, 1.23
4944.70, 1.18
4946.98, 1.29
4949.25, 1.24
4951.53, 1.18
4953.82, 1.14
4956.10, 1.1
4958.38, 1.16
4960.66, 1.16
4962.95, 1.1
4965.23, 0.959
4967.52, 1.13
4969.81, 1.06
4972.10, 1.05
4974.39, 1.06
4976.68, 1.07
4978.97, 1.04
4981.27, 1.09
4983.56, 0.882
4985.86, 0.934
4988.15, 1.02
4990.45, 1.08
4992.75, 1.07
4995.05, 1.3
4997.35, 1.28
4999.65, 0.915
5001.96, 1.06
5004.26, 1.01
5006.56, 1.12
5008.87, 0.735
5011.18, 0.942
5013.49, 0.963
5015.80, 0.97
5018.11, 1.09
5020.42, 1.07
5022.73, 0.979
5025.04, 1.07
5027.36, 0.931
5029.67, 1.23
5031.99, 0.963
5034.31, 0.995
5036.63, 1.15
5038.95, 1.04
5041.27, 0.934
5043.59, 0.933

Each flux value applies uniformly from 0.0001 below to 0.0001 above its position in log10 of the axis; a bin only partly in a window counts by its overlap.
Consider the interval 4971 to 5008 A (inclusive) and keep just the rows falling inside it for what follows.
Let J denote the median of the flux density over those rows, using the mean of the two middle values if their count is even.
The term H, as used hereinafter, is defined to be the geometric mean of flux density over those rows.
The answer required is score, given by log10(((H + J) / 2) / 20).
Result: -1.28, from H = 1.06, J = 1.060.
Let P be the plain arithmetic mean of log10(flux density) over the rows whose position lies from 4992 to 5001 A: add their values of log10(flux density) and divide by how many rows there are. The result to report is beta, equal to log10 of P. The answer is -1.28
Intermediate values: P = 0.05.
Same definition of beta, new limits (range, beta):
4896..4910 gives -1.22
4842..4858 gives -1.71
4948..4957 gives -1.18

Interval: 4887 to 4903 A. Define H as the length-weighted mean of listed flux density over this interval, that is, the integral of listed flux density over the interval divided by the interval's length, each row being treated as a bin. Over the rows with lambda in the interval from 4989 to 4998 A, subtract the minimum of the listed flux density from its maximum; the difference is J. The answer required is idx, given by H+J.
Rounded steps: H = 1.10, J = 0.23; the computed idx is 1.33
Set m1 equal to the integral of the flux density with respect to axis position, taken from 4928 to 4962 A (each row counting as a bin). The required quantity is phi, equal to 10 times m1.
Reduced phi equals 390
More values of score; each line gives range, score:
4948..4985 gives -1.26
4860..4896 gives -1.31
